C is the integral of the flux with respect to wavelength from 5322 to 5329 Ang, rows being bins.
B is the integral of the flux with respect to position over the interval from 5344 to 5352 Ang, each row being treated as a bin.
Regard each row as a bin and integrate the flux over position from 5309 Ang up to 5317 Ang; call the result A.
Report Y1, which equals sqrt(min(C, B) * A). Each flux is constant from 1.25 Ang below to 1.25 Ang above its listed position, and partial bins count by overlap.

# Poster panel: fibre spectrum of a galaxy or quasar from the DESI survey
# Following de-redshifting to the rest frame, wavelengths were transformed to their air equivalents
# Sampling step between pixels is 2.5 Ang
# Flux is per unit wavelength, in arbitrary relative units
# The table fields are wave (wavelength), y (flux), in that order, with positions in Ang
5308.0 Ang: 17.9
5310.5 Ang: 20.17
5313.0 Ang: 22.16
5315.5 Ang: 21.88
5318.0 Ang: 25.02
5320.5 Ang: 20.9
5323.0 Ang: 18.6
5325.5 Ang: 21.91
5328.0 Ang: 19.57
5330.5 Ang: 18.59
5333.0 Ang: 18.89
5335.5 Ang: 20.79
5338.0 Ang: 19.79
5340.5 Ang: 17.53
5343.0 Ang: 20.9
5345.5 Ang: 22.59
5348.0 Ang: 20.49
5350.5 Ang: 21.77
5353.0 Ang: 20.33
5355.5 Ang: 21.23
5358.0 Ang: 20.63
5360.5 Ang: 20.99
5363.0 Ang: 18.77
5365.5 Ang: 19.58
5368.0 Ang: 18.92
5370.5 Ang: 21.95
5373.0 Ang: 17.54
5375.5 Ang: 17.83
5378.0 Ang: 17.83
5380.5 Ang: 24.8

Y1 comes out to 155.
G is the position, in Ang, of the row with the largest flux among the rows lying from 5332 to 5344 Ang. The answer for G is 5343.0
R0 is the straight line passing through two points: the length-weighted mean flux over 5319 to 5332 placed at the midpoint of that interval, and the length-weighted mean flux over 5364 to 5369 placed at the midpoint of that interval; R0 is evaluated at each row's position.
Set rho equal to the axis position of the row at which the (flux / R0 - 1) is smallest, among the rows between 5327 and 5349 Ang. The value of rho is 5340.5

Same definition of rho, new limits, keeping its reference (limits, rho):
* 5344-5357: 5353.0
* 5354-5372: 5363.0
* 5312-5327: 5323.0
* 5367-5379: 5373.0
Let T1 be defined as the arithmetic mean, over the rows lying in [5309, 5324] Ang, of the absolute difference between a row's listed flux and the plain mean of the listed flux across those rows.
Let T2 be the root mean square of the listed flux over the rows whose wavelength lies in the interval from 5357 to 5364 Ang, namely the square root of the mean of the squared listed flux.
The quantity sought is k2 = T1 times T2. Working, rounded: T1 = 1.6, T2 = 20.2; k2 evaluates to 32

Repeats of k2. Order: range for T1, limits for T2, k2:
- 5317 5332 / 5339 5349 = 38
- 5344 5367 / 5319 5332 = 17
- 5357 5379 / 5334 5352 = 27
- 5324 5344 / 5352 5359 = 23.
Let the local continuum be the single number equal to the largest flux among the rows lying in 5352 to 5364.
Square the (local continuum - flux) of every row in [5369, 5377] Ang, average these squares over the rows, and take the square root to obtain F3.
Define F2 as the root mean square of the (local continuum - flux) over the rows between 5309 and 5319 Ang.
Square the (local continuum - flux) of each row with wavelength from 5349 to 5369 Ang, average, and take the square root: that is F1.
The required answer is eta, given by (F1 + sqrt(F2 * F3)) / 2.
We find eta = 1.9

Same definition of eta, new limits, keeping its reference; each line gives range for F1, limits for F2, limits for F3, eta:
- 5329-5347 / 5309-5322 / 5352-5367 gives 1.8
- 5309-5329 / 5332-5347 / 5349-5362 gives 1.4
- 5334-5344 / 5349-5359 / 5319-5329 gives 1.5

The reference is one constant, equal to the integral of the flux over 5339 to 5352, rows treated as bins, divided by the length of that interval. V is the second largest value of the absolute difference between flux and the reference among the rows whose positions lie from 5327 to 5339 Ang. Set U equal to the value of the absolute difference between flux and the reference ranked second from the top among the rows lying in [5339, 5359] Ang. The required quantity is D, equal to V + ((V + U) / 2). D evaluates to 3.59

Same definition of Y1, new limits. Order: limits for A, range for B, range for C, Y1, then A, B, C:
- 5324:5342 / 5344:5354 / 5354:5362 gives 243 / 353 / 213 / 167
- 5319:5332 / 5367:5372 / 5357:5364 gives 163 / 260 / 102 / 141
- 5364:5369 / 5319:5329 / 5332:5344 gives 140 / 96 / 204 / 235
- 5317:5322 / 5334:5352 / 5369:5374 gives 106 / 113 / 369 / 99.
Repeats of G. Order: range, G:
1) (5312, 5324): 5318.0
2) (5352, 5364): 5355.5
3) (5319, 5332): 5325.5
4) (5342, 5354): 5345.5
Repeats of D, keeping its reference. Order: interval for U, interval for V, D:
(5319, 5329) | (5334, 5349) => 3.57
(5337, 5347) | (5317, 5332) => 4.04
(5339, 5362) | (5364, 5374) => 3.55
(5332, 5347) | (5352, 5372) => 3.55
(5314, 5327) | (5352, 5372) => 3.59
